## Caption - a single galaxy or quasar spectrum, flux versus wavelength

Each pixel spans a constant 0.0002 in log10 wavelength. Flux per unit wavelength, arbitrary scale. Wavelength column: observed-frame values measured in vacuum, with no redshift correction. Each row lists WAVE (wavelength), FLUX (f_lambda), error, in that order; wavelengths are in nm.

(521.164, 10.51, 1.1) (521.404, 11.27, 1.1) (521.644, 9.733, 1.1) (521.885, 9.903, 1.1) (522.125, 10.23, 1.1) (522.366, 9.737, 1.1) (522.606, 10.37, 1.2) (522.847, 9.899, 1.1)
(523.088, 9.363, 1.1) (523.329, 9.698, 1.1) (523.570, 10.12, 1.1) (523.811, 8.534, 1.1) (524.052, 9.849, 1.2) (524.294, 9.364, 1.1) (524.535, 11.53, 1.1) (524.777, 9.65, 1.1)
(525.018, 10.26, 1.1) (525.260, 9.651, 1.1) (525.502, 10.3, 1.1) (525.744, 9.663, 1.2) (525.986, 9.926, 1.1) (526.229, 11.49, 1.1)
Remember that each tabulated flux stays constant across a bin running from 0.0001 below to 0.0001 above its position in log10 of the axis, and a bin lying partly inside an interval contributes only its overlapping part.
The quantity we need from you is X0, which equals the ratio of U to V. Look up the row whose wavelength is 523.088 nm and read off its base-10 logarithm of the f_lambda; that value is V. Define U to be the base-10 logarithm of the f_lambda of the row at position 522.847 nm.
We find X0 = 1.02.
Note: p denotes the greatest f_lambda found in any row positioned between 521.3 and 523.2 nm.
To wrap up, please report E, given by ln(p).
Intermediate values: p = 11.27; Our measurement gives 2.42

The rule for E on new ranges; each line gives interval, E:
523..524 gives 2.31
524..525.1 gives 2.44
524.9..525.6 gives 2.33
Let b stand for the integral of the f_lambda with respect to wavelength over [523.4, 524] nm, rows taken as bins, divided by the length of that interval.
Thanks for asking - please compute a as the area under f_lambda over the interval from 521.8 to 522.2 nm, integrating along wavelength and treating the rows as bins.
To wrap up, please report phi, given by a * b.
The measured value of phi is 38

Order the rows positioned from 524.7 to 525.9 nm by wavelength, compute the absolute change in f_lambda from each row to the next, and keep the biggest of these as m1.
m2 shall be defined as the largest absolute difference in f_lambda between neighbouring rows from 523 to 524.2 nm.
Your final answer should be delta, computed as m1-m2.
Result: -0.9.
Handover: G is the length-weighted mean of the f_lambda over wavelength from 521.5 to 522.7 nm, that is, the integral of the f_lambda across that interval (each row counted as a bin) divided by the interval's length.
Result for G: 10.0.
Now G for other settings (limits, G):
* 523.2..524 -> 9.5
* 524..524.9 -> 10.1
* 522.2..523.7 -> 9.9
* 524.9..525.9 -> 10.0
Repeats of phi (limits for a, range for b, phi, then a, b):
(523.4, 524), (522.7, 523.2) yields 55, 5.7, 9.7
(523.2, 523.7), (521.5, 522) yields 49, 4.9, 9.9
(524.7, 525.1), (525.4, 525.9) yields 40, 4.0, 10.0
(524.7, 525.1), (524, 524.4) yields 38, 4.0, 9.6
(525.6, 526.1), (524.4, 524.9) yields 52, 4.9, 10.6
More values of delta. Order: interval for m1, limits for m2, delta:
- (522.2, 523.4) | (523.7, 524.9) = -1.5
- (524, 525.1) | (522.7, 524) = 0.6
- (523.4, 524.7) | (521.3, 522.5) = 0.6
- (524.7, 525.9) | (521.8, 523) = 0.0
